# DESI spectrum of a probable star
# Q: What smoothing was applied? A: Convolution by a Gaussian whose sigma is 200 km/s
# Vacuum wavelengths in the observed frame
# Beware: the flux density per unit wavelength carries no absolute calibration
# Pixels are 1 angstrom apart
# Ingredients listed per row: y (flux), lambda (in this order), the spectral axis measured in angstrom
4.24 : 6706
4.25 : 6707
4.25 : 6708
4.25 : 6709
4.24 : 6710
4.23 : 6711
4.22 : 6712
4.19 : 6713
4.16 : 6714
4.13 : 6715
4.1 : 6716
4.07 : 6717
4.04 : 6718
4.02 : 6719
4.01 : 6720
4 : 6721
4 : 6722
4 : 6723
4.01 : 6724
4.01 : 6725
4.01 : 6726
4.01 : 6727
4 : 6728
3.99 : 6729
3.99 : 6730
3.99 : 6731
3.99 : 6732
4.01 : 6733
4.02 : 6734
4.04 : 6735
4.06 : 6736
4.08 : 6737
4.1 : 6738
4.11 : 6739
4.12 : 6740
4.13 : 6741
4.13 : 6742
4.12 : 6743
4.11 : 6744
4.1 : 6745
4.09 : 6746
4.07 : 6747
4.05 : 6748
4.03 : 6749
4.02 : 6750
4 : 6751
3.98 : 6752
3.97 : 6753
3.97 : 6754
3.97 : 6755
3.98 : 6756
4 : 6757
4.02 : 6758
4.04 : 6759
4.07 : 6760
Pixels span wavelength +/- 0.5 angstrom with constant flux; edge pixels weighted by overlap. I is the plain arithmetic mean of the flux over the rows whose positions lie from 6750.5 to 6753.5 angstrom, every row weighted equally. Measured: 3.98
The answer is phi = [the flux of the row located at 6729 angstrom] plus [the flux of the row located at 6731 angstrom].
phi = 7.98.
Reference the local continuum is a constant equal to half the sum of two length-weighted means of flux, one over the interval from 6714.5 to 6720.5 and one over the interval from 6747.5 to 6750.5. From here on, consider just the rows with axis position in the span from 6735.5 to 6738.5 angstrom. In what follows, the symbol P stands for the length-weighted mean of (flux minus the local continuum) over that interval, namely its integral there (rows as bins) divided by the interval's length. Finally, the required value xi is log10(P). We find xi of -1.5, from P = 0.03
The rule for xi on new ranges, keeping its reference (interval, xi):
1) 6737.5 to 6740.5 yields -1.2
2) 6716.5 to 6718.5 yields -2.1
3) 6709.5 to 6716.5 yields -0.9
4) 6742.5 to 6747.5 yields -1.3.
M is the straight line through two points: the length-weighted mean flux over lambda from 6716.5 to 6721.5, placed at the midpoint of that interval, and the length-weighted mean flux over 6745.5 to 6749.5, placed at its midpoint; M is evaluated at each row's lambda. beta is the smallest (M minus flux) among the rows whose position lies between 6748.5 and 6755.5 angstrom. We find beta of 0.03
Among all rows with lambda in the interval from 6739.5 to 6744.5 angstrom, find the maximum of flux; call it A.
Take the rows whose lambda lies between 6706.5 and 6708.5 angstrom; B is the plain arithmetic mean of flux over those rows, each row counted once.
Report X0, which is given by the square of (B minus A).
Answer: 0.014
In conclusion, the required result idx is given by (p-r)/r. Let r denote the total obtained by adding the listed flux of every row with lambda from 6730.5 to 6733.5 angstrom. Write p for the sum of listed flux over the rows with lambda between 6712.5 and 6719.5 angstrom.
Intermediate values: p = 29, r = 12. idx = 1.4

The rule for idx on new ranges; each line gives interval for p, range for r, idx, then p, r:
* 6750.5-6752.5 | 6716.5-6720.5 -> -0.5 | 8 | 16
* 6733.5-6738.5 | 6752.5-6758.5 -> -0.2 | 20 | 24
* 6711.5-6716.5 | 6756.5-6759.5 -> 0.7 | 21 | 12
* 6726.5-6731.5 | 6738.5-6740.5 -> 1.4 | 20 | 8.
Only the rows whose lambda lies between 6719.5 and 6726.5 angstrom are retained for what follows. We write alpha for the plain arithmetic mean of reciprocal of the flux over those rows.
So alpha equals 0.250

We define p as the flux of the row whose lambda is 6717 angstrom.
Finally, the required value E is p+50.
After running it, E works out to 54.1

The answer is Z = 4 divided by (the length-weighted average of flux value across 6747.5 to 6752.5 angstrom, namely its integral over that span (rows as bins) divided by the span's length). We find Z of 1.00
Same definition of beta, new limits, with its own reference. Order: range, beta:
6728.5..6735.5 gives 0.01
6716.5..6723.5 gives -0.04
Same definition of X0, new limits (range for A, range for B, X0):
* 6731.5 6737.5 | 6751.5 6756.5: 0.011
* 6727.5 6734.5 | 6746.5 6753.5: 0.000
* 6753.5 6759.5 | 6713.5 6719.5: 0.002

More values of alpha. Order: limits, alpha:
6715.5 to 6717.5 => 0.245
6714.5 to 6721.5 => 0.247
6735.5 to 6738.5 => 0.245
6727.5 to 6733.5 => 0.250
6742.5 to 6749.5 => 0.245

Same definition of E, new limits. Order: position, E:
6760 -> 54.1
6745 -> 54.1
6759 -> 54.0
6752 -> 54.0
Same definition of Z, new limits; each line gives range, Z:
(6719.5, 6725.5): 1.00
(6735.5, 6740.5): 0.98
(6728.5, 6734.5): 1.00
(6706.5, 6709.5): 0.94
